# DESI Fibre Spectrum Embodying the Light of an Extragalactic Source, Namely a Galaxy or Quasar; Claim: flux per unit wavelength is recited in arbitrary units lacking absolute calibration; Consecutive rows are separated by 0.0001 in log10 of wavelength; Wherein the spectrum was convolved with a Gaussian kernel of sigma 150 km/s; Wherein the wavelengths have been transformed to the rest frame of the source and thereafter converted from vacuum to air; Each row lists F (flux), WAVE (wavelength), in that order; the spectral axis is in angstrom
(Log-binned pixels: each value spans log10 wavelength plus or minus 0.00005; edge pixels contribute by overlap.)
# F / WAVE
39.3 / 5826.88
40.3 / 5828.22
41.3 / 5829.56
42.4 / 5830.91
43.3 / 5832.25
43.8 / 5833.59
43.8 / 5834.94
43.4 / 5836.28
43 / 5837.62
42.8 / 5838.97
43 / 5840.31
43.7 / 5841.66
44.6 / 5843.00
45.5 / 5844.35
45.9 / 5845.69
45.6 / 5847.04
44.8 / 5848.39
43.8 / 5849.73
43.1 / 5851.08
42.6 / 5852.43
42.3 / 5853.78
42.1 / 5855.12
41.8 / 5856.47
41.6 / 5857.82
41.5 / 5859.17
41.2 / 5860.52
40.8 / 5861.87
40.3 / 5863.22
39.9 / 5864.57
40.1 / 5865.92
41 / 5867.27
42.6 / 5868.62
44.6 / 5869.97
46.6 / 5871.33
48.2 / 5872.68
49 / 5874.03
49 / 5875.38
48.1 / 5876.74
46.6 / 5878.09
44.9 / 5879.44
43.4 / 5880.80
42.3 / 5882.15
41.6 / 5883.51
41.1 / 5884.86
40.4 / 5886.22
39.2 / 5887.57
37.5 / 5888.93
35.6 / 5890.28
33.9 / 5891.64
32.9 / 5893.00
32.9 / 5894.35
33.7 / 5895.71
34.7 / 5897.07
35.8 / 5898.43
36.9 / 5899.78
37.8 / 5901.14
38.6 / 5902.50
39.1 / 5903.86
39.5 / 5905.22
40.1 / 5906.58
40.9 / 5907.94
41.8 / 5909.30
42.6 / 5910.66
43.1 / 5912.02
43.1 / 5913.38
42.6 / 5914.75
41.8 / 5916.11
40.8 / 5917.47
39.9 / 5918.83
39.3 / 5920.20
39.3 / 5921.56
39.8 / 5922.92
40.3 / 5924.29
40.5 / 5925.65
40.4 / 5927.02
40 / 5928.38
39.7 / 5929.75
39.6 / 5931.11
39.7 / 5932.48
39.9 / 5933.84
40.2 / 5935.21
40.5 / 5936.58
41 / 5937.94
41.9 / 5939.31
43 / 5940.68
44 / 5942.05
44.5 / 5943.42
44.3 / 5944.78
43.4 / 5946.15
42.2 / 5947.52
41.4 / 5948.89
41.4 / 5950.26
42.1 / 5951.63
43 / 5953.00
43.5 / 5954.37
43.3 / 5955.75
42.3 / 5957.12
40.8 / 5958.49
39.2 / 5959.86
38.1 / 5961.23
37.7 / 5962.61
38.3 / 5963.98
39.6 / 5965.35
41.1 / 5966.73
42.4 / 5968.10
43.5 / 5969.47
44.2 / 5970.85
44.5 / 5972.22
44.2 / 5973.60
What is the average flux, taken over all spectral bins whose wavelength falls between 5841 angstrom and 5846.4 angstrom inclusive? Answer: 45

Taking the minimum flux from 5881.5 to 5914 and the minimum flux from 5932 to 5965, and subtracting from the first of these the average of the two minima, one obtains -2.4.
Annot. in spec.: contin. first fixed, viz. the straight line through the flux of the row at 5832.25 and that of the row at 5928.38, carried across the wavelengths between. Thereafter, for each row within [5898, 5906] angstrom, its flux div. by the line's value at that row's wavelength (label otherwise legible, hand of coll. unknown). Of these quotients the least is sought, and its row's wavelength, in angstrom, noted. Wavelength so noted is 5898.43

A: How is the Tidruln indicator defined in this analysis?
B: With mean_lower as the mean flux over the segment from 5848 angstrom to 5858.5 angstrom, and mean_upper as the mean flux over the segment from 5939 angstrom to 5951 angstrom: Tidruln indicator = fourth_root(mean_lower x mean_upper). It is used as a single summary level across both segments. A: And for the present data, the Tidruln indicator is 6.54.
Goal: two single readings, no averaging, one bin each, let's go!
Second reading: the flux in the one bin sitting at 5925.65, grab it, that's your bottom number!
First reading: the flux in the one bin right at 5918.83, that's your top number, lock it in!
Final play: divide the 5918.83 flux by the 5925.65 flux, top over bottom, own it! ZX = 0.99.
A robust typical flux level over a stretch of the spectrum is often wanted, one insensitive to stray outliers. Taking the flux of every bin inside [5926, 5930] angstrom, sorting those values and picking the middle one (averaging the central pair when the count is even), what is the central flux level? 40.0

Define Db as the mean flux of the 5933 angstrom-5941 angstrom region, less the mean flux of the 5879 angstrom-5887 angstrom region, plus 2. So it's 0.8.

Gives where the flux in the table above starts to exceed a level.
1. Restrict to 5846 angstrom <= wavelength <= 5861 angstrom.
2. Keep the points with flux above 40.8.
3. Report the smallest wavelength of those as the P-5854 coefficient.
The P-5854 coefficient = 5847.04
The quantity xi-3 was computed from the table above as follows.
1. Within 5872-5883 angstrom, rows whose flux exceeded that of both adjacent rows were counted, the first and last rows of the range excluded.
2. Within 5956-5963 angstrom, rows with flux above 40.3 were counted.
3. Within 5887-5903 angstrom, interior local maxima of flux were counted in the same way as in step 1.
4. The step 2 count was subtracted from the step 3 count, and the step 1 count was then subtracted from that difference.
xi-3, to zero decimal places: -2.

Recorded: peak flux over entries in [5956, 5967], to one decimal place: 42.3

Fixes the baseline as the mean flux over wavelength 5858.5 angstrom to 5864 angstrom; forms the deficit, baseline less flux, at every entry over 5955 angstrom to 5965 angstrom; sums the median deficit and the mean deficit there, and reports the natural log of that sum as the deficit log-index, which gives 1.0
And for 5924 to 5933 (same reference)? 0.6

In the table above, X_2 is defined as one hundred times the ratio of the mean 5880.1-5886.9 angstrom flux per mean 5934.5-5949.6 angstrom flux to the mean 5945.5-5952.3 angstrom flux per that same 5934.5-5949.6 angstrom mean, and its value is 99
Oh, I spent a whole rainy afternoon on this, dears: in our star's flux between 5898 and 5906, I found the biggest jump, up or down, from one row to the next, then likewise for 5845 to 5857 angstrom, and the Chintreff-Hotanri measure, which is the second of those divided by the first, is 0.91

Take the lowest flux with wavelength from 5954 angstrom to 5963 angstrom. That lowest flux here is 37.7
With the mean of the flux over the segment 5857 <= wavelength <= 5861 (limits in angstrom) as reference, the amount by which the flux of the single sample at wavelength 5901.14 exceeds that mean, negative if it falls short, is -3.6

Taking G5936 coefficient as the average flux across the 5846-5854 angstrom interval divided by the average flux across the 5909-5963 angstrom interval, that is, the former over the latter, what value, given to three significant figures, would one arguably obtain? 1.06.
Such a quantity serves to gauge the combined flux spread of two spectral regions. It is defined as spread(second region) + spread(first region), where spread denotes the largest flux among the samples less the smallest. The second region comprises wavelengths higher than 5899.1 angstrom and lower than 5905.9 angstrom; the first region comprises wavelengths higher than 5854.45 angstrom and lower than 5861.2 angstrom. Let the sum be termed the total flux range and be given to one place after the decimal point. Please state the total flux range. 3.5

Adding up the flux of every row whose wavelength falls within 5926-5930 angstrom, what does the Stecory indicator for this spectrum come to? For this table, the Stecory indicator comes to 120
